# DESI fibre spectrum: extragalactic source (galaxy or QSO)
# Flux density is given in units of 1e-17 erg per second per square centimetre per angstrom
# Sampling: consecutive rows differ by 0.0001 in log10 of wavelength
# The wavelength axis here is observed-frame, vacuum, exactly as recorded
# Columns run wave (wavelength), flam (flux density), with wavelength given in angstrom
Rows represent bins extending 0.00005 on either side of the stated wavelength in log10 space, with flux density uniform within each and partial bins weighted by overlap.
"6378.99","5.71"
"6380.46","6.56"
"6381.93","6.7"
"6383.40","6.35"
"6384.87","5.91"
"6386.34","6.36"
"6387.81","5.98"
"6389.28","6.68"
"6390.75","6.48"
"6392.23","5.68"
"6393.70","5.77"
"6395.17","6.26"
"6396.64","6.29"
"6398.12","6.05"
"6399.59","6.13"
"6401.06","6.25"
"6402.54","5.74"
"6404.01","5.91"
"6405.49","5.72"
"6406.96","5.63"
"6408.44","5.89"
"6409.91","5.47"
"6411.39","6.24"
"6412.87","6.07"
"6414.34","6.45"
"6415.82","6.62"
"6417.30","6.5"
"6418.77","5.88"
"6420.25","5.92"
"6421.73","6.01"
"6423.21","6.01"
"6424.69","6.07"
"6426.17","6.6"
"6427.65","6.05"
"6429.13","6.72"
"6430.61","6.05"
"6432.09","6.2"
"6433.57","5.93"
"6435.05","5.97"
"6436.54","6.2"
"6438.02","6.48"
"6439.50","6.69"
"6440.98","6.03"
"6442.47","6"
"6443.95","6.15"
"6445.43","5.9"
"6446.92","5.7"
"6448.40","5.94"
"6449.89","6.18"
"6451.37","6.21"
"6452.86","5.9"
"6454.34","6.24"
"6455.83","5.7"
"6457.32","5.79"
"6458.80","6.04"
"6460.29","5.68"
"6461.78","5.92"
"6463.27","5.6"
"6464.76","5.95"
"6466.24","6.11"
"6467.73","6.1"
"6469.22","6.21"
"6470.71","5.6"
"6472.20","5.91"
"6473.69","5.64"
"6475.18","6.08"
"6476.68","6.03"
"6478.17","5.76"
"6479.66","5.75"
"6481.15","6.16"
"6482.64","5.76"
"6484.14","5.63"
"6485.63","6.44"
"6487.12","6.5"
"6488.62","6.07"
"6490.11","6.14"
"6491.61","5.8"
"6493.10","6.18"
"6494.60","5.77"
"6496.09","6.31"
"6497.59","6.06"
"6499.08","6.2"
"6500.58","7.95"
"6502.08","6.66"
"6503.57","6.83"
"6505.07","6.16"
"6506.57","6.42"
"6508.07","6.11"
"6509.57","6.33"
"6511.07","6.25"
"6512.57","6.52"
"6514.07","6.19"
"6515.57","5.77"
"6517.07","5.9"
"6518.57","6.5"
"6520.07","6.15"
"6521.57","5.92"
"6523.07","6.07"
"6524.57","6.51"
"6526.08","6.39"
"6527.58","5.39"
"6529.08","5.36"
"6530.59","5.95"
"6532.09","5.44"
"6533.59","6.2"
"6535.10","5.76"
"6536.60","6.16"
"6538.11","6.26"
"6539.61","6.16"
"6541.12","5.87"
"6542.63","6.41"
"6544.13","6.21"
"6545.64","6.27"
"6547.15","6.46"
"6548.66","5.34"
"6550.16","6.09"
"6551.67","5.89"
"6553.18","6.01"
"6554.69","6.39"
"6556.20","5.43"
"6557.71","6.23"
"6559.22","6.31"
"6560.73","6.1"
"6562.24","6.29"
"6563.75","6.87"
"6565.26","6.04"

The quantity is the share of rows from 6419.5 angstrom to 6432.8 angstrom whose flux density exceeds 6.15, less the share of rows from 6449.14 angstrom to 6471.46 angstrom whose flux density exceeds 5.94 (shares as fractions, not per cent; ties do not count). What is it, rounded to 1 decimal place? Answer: -0.2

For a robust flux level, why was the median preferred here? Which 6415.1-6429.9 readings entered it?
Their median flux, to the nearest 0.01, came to 6.06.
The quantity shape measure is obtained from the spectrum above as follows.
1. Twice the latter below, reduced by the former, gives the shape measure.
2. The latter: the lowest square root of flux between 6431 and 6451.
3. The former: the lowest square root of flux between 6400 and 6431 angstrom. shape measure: 2.44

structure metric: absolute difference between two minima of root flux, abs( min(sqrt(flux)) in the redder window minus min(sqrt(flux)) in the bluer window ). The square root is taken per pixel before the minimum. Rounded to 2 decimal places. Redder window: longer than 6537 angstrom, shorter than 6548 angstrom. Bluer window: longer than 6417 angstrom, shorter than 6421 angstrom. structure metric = 0.00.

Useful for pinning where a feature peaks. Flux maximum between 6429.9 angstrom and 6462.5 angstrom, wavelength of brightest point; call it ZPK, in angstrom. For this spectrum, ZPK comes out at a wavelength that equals 6439.50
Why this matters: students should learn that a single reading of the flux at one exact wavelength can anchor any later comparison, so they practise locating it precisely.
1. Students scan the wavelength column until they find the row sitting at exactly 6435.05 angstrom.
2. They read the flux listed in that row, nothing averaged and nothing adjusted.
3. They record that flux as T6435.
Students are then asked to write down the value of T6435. 5.97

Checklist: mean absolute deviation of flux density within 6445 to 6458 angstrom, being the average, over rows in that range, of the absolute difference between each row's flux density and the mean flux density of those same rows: 0.17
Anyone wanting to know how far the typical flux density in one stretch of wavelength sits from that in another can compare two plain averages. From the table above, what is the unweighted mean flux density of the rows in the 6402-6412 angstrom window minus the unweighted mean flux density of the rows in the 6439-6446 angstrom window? -0.35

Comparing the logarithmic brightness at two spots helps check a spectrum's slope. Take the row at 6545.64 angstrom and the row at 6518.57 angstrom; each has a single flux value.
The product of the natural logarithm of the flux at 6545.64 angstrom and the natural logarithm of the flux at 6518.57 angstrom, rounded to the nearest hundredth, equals 3.44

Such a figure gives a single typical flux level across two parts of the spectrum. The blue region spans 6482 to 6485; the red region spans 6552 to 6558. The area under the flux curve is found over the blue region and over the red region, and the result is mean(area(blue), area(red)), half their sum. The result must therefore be 27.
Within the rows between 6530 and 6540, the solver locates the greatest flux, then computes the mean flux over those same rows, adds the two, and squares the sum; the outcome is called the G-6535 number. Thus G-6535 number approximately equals 150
